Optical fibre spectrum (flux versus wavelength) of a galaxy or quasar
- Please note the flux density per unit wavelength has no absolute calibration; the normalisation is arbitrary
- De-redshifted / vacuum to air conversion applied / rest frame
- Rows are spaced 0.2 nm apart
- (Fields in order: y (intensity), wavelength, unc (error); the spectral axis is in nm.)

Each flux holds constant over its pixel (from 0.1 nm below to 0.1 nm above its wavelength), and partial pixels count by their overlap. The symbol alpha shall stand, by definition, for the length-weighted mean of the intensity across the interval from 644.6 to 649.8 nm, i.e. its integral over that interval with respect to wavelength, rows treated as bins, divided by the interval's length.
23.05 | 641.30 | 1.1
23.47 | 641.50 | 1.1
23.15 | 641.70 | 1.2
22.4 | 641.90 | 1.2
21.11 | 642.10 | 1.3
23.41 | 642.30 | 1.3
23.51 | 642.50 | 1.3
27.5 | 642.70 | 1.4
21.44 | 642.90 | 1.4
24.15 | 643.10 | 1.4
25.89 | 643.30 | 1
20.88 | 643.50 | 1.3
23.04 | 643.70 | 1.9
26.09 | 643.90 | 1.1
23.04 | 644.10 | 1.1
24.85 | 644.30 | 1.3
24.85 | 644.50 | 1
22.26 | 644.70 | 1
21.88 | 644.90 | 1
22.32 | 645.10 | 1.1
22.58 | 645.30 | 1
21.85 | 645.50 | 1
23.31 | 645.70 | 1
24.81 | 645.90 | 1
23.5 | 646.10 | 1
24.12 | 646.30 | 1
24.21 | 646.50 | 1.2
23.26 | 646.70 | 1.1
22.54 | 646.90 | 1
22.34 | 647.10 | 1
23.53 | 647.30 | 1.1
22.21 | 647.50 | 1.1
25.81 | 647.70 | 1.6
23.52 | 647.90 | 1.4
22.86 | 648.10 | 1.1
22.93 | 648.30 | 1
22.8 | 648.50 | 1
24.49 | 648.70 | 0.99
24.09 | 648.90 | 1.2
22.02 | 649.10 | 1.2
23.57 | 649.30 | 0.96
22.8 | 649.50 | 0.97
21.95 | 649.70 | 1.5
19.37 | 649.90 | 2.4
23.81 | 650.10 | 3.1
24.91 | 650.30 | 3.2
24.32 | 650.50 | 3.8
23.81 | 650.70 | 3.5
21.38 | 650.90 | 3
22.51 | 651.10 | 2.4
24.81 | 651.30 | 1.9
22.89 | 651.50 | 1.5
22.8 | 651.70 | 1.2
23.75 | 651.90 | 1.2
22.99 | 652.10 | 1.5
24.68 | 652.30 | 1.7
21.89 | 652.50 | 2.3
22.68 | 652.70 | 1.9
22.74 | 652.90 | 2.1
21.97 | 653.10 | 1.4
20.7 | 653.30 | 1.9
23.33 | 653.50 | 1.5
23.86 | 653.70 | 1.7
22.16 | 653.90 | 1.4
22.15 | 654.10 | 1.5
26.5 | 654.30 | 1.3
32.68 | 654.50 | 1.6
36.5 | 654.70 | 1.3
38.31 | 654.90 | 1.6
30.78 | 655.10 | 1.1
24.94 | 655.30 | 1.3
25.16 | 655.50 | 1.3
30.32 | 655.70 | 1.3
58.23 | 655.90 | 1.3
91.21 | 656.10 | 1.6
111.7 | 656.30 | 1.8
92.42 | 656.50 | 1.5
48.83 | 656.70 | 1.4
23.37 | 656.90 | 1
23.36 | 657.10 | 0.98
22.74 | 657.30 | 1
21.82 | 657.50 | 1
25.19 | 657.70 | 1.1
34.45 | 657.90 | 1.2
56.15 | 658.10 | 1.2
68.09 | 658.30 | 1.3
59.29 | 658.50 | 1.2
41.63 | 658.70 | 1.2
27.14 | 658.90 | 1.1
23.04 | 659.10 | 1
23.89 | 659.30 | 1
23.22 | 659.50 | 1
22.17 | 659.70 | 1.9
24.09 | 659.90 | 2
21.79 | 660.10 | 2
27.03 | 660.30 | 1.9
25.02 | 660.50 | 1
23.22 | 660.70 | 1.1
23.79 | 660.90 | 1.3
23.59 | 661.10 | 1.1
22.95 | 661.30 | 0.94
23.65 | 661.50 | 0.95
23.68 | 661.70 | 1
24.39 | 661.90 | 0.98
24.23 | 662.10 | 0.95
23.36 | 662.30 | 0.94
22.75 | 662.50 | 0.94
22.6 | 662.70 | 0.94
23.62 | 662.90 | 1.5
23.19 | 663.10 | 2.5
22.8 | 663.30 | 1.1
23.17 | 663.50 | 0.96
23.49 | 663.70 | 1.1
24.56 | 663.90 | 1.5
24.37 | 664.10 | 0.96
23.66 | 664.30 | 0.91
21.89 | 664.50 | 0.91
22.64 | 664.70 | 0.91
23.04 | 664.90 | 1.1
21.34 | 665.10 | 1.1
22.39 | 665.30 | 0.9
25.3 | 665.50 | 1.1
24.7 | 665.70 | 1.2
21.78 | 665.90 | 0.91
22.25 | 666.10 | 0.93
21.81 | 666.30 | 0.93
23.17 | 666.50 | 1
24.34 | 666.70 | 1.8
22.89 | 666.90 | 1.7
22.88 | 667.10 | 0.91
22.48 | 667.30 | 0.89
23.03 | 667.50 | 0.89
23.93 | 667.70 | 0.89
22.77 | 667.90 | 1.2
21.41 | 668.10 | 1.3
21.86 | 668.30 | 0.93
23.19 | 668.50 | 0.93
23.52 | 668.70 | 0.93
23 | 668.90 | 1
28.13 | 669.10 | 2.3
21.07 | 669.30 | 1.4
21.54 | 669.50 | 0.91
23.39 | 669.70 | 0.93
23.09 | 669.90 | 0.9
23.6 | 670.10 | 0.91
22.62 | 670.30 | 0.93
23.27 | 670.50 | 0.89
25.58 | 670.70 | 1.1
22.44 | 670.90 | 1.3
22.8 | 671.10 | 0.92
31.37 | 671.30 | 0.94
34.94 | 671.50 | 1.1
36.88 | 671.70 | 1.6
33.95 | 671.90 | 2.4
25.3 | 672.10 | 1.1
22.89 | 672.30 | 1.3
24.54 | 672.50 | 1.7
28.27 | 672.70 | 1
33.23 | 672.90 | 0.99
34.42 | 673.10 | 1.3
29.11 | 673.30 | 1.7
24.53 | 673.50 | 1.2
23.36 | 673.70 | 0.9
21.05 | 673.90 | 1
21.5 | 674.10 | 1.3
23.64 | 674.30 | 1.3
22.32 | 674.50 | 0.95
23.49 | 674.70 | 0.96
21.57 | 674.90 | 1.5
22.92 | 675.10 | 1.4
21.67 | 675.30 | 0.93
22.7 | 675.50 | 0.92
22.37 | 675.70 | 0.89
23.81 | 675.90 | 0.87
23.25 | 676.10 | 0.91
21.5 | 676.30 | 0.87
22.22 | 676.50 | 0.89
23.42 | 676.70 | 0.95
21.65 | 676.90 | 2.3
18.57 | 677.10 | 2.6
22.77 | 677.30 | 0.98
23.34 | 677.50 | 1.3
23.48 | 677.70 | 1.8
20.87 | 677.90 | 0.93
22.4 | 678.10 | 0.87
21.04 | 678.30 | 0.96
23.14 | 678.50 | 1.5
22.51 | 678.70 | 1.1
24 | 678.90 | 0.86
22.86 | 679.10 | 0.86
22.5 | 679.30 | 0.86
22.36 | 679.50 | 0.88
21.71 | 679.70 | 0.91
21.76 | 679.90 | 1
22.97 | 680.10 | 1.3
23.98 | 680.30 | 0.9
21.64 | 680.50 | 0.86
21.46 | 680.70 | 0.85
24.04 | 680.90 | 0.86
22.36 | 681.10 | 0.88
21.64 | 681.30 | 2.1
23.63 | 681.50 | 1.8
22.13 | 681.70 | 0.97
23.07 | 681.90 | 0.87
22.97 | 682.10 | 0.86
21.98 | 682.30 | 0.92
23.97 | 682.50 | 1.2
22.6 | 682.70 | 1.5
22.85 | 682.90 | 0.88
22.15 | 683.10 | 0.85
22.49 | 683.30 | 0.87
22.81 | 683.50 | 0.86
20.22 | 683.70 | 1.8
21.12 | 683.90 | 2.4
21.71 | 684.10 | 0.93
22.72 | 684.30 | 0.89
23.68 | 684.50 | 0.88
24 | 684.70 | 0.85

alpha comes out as 23.1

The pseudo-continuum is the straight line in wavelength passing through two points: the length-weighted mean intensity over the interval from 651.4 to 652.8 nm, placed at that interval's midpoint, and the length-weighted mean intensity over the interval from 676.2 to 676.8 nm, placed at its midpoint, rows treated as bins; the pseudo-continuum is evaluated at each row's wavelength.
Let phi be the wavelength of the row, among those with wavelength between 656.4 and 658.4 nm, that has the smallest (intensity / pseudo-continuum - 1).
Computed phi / 657.50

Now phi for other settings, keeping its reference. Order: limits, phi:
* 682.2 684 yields 683.70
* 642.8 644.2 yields 643.50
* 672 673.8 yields 672.30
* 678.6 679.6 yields 679.50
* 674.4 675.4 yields 674.90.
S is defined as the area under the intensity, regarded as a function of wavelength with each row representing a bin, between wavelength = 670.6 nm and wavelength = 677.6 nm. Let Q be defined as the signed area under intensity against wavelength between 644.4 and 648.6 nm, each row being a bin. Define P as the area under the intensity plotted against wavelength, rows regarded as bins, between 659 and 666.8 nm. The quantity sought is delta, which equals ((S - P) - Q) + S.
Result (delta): 71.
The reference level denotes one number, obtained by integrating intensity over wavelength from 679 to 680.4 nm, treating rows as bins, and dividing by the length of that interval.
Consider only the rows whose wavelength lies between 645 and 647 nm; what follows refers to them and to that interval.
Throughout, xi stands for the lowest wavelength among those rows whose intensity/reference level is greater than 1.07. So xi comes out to 645.90 nm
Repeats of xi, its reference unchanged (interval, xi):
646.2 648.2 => 646.50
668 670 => 669.10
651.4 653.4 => 652.30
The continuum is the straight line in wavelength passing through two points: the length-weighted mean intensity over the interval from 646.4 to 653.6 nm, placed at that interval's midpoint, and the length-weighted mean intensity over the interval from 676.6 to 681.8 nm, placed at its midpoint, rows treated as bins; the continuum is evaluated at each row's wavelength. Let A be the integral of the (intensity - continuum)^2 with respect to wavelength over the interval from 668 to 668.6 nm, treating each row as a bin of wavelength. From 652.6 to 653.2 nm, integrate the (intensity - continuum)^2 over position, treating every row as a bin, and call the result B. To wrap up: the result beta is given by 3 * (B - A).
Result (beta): -0.7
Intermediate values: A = 0.5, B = 0.24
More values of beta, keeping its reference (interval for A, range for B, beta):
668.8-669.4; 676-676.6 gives -18.8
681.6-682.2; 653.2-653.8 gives 3.1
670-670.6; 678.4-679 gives 1.0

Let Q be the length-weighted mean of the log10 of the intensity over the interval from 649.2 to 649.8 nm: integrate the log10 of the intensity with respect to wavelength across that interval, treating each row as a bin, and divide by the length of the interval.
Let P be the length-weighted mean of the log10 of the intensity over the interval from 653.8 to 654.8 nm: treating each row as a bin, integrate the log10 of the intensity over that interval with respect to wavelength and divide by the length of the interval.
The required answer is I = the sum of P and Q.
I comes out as 2.80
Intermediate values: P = 1.44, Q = 1.36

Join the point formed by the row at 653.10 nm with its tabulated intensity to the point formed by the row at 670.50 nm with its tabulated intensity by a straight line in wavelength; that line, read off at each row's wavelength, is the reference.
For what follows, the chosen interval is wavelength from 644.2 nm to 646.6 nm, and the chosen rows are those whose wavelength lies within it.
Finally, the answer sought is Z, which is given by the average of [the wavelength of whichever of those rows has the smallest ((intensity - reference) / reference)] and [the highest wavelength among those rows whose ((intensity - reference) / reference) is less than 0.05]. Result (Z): 645.50 nm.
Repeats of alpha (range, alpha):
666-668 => 23.0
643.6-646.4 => 23.5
